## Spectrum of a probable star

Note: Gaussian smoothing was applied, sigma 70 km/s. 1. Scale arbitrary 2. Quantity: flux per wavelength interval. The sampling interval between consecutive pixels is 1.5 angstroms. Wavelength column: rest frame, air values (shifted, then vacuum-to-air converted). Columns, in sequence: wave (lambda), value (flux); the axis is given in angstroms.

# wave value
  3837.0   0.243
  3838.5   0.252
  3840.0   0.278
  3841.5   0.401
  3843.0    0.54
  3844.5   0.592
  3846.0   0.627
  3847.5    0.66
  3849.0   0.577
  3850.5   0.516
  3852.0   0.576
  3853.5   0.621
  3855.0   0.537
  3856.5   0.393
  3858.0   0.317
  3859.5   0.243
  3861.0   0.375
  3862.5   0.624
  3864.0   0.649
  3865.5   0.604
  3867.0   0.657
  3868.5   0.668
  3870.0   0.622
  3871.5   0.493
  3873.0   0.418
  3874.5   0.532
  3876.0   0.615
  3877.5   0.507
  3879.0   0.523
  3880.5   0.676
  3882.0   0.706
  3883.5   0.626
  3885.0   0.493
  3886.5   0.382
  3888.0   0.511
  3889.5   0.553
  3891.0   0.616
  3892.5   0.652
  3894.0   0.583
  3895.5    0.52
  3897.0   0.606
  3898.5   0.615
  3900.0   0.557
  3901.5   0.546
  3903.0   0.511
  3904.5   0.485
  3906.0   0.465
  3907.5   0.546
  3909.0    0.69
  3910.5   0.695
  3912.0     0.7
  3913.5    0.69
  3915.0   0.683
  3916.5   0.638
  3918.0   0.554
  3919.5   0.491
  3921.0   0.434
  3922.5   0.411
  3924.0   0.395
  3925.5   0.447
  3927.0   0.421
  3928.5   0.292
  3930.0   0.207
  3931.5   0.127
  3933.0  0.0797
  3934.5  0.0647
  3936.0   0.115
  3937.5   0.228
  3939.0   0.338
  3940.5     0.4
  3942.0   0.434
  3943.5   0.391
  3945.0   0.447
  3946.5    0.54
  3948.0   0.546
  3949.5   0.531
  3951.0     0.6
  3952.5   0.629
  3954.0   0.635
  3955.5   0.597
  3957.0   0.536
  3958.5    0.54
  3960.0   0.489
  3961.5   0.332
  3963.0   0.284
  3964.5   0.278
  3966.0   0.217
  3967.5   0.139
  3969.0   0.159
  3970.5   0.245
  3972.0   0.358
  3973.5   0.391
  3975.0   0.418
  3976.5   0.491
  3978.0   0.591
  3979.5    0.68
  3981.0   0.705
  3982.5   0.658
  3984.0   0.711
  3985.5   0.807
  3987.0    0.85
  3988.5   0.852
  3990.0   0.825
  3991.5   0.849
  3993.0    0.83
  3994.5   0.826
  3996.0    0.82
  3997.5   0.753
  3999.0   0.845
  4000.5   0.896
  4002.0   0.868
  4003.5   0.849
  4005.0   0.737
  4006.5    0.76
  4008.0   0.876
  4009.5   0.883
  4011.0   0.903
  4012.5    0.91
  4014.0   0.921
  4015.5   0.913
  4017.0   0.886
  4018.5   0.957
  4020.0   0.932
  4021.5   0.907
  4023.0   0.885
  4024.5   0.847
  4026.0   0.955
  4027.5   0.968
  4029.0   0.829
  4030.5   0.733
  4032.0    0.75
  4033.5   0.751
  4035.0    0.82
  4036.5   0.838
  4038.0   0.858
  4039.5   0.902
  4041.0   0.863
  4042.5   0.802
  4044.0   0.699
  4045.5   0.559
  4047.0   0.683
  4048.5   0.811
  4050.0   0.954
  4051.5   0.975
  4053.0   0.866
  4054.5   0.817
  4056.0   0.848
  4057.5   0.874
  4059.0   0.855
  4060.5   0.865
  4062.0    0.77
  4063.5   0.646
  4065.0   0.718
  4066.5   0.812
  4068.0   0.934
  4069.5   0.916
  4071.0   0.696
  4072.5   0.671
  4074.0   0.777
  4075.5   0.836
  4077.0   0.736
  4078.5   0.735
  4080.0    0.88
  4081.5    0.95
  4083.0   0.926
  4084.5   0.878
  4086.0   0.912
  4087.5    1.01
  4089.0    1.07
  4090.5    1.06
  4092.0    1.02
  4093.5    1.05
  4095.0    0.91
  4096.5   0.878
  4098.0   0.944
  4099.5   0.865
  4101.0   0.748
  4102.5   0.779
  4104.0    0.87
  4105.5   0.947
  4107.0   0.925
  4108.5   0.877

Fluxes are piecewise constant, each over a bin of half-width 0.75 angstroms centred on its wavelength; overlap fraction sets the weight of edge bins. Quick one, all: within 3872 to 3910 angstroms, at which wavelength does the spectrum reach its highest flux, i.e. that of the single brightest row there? 3882.0 angstroms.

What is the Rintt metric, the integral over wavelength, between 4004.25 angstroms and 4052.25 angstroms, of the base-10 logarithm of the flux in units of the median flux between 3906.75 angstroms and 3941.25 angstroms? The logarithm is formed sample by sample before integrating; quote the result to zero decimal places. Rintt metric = 14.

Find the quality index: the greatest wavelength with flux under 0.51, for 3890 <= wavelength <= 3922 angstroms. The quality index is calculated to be 3921.0 angstroms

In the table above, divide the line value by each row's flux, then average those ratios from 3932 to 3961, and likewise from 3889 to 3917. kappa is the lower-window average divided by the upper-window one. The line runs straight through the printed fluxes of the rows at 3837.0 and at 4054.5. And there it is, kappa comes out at 0.36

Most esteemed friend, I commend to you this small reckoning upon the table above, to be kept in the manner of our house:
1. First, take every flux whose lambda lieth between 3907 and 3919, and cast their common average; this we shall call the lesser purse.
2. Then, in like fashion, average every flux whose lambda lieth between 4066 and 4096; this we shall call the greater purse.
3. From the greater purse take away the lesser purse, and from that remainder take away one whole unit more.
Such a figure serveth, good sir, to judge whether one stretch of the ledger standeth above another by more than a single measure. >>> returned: -0.76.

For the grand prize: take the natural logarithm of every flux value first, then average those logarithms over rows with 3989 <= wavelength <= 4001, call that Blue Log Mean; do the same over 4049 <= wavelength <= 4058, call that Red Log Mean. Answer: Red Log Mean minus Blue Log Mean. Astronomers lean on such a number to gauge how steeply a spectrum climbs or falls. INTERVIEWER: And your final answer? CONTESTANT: 0.1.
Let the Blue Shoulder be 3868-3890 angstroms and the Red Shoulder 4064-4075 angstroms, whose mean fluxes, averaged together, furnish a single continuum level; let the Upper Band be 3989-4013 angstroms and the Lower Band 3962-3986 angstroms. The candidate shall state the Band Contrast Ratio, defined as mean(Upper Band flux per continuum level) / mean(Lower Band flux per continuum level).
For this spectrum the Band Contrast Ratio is 1.9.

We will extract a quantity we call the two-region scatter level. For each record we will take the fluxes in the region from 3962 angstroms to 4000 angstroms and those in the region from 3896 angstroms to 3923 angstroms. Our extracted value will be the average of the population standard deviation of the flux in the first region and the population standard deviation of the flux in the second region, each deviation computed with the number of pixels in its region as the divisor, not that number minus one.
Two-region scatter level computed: 0.17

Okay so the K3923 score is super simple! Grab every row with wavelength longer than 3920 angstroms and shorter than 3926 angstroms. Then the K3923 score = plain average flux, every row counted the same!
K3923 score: 0.42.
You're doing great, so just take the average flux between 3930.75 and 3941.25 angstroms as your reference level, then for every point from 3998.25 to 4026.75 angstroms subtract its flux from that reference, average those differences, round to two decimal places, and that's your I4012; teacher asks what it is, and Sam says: -0.69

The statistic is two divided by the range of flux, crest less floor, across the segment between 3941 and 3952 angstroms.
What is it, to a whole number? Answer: 10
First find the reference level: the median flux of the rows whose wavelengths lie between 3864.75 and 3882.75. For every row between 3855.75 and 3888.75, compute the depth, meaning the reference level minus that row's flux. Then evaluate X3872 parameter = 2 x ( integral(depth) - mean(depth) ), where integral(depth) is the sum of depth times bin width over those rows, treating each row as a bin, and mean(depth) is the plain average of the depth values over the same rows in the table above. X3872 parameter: 5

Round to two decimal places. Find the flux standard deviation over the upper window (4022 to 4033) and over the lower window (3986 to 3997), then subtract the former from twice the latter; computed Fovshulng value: -0.06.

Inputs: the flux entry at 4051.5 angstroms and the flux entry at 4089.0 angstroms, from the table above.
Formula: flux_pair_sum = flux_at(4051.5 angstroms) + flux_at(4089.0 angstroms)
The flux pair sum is 2.0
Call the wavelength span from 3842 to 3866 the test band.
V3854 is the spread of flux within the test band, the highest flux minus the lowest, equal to 0.4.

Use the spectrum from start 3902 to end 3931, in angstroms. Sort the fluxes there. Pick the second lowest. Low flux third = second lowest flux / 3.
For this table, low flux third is 0.10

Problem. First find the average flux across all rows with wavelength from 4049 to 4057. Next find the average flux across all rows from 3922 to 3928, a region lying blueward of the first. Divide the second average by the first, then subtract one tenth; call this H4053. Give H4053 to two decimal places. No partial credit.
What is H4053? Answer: 0.37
